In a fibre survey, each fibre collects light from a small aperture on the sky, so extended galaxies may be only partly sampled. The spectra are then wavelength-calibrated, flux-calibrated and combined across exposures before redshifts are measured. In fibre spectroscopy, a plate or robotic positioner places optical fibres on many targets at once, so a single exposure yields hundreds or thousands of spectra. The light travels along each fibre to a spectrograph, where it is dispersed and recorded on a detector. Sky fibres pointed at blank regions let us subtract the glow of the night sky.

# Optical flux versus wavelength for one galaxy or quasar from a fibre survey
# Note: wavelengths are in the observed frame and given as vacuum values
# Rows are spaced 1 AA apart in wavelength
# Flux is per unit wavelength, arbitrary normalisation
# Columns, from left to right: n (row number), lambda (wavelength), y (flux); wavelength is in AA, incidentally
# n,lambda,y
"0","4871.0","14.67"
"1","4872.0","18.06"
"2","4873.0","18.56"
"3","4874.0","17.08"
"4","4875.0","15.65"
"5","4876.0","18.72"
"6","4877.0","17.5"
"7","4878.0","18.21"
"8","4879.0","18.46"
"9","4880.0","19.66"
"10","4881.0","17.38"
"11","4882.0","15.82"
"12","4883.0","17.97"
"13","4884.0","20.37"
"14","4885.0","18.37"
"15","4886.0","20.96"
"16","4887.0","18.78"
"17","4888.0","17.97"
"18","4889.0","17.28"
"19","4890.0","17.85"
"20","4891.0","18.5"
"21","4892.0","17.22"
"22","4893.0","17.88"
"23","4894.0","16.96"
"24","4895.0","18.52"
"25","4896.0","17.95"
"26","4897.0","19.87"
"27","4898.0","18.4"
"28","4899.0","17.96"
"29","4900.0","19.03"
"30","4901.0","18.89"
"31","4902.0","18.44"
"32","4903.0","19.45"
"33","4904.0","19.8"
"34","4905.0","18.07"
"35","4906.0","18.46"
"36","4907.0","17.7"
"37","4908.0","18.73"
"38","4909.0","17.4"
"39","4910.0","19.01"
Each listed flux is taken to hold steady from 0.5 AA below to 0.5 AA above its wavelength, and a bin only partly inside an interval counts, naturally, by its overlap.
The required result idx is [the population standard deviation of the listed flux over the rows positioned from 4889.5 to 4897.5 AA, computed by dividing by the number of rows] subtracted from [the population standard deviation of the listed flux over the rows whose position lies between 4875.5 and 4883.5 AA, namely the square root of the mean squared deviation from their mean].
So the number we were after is 0.2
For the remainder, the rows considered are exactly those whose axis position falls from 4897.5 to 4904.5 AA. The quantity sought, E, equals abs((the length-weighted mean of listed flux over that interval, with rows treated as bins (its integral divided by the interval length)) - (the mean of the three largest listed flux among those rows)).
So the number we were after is 0.57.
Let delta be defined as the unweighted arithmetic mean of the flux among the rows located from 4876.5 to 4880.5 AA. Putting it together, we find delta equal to 18.5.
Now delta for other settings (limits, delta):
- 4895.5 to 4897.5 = 18.9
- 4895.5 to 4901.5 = 18.7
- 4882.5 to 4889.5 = 18.8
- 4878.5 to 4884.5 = 18.3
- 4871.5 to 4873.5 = 18.3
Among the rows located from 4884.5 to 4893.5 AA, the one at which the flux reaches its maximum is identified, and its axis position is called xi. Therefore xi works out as 4886.0 AA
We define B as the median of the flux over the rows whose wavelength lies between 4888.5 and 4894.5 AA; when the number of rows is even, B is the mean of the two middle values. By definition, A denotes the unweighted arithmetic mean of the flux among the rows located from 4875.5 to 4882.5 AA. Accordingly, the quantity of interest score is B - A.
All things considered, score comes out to -0.4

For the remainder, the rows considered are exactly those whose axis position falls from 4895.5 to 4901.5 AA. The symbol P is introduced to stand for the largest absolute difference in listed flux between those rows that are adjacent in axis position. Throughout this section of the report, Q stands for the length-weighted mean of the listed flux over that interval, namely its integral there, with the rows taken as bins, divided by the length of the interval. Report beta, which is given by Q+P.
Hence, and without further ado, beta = 20.6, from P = 1.9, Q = 18.7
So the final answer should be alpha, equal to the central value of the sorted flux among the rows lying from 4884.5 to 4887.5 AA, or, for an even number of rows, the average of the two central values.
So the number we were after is 18.8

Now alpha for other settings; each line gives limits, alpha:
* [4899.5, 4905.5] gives 19.0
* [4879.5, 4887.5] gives 18.6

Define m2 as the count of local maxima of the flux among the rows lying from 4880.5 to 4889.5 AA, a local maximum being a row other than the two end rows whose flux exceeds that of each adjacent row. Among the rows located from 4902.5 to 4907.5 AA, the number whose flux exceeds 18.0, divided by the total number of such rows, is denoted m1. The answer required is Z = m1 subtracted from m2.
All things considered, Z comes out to 1.2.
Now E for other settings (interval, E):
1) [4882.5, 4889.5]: 1.22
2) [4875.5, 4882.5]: 0.98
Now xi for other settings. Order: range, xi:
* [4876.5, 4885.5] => 4884.0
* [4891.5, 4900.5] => 4897.0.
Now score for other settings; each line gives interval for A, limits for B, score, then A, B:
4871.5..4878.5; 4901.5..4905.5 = 1.3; 17.7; 18.9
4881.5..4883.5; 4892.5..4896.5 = 1.0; 16.9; 17.9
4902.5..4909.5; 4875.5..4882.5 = -0.3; 18.5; 18.2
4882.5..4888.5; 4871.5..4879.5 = -0.9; 19.1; 18.1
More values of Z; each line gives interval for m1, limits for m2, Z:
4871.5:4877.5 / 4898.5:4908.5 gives 2.5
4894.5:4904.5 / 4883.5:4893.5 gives 1.2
